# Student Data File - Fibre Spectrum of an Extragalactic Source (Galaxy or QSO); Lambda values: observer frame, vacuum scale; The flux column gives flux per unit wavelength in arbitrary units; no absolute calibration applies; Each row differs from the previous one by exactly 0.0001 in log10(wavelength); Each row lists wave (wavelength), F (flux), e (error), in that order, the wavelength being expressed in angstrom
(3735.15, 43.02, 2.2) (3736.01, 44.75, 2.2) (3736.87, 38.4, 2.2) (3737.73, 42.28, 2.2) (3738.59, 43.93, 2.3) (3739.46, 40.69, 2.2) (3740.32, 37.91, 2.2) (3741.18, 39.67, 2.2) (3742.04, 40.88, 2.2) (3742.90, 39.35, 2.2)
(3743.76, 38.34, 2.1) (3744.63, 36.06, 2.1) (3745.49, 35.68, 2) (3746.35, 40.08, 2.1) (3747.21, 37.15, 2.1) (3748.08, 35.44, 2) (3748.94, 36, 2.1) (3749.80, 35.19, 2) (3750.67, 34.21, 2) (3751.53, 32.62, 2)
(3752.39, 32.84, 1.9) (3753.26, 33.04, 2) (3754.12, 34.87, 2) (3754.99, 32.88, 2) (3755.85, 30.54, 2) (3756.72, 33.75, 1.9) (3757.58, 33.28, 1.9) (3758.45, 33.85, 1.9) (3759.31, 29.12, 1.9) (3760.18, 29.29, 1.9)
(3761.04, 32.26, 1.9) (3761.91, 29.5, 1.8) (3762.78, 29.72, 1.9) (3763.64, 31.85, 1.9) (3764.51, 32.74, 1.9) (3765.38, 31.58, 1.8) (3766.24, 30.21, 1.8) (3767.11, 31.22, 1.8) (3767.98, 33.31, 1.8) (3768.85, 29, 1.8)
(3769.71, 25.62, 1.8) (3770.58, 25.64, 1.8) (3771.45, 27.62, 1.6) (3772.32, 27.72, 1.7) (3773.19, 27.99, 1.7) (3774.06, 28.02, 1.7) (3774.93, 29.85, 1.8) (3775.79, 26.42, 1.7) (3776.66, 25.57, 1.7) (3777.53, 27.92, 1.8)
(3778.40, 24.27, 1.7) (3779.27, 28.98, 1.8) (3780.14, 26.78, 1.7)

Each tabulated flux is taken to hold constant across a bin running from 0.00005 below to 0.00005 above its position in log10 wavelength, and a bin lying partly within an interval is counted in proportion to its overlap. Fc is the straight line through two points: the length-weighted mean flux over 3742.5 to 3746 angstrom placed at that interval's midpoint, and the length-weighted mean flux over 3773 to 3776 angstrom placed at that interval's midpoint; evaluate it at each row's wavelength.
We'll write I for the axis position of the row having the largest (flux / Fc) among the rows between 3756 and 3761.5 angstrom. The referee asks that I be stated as 3758.45 angstrom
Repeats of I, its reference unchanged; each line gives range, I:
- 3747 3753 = 3747.21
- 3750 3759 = 3758.45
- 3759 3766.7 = 3764.51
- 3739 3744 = 3742.04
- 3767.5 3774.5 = 3767.98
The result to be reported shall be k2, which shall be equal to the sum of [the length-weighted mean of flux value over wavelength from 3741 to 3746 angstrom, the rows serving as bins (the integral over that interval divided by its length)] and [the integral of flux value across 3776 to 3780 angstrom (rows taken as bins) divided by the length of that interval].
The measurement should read 65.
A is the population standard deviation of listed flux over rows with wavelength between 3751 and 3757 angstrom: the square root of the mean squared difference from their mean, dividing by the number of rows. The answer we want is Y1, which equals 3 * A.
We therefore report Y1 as 3.6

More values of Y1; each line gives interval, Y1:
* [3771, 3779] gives 4.6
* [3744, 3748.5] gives 5.1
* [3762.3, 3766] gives 3.3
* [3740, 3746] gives 5.3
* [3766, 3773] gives 7.6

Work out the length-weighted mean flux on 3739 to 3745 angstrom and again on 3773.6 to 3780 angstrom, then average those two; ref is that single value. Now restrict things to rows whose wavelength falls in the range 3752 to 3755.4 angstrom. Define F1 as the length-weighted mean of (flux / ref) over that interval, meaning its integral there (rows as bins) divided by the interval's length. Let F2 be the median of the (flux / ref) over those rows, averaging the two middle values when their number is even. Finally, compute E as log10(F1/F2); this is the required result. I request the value 0.0051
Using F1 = 1.01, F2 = 0.99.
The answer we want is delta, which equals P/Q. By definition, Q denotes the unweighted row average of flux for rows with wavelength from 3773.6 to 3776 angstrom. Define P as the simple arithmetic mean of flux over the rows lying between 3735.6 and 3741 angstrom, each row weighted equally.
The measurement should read 1.47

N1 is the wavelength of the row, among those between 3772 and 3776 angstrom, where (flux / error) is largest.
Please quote 3774.93 angstrom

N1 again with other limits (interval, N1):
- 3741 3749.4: 3746.35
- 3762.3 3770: 3767.98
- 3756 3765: 3758.45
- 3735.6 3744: 3736.01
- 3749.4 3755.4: 3749.80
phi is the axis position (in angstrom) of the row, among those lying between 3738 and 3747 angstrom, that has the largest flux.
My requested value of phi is 3738.59 angstrom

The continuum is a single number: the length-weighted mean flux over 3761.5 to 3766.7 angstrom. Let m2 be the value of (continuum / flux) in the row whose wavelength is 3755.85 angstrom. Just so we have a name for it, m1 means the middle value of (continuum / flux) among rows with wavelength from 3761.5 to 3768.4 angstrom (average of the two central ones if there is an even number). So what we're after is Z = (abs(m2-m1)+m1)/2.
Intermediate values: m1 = 0.99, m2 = 1.01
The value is 0.51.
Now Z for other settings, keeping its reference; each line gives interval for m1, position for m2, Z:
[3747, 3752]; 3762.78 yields 0.52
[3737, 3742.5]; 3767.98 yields 0.46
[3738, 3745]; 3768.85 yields 0.53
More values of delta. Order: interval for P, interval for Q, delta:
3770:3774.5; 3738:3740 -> 0.65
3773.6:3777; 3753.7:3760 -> 0.84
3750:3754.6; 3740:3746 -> 0.88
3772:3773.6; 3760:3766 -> 0.90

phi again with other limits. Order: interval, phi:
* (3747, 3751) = 3747.21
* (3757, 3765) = 3758.45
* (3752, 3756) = 3754.12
